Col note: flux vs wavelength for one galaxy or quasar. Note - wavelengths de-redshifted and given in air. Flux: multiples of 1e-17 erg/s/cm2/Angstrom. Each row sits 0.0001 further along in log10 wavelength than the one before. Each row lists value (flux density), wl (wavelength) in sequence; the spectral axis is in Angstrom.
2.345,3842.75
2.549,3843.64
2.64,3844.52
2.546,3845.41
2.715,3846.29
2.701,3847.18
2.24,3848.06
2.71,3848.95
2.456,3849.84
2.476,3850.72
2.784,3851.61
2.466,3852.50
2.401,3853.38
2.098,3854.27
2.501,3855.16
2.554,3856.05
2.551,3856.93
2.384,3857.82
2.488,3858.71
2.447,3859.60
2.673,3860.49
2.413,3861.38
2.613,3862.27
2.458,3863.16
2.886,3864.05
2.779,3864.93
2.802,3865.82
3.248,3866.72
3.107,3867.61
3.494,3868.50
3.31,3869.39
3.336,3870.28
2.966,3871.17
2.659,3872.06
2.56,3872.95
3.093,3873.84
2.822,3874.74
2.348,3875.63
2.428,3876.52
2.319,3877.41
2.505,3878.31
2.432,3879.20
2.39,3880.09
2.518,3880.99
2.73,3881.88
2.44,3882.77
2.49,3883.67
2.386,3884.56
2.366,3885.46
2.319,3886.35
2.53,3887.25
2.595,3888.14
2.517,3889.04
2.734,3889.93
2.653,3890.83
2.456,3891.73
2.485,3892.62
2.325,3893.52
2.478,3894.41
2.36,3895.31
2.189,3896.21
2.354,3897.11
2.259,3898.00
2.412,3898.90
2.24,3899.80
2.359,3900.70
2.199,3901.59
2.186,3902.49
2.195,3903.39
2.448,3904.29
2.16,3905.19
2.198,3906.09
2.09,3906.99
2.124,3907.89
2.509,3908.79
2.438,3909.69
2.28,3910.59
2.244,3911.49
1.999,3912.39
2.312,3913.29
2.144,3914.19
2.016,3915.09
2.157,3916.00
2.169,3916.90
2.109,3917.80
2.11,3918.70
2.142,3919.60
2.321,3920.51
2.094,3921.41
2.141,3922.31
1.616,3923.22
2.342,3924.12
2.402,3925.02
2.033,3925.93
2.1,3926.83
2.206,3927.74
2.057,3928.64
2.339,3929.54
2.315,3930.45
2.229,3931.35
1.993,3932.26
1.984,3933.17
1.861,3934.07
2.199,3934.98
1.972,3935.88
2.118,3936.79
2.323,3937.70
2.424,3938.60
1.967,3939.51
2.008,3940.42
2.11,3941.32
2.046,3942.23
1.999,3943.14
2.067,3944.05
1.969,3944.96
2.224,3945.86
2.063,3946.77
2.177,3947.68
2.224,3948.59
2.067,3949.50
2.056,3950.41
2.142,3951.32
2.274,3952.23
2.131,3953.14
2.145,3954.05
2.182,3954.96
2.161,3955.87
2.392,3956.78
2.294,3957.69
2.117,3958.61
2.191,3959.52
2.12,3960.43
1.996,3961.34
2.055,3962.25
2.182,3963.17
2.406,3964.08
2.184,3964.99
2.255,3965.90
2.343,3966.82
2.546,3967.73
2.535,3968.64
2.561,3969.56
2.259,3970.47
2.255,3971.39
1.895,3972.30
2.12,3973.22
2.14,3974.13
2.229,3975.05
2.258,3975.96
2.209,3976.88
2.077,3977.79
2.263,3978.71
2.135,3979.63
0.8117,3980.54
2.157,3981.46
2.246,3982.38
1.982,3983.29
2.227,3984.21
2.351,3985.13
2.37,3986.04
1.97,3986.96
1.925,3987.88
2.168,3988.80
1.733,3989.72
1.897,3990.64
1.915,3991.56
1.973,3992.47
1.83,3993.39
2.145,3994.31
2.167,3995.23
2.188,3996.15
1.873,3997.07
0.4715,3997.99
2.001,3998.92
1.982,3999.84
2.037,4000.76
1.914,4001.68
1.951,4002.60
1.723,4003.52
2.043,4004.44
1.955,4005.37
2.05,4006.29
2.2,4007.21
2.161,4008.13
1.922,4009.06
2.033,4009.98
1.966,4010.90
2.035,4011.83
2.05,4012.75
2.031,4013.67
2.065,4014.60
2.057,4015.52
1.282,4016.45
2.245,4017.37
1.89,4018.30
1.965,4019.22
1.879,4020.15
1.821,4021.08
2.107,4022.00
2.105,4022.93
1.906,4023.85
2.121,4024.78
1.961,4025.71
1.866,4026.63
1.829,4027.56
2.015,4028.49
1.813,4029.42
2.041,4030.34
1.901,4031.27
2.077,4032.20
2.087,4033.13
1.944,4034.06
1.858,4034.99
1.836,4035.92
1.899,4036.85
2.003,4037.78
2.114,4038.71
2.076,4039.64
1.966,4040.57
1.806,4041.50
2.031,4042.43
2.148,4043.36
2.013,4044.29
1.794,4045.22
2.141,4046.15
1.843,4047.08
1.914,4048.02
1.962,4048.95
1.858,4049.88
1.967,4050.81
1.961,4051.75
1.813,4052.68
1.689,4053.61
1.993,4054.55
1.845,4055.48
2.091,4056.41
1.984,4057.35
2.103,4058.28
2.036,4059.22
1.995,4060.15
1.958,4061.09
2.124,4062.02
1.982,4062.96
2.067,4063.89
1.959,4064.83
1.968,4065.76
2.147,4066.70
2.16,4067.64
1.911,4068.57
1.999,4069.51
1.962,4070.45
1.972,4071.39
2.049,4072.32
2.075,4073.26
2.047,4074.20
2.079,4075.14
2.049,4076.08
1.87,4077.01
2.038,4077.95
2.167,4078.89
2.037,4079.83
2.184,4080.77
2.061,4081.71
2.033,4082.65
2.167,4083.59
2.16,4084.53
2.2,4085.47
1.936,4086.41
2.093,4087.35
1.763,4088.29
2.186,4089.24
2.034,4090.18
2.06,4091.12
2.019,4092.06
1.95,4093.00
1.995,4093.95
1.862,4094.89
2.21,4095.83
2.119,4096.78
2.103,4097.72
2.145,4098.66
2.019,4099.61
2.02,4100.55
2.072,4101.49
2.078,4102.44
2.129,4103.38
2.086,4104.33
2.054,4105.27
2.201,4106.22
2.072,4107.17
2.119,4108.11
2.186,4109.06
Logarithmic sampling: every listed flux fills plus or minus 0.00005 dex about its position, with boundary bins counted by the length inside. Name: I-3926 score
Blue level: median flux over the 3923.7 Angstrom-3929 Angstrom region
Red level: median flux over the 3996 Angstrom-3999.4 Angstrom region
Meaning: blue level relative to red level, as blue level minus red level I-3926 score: 0.22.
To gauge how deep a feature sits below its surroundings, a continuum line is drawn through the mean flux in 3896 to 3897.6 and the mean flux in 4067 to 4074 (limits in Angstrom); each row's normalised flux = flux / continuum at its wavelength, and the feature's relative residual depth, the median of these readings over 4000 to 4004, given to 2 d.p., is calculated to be 0.91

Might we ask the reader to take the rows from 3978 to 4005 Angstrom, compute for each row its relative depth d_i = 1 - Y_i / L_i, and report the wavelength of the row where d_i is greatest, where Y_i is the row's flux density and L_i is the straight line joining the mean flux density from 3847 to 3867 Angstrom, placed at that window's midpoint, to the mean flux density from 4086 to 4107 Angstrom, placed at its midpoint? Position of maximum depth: 3997.99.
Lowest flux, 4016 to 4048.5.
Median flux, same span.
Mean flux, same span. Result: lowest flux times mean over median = 1.3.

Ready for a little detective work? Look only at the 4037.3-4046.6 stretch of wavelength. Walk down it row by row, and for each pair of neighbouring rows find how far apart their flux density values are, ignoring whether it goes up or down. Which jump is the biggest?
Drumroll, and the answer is 0.35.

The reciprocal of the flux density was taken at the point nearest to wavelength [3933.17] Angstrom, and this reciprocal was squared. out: 0.25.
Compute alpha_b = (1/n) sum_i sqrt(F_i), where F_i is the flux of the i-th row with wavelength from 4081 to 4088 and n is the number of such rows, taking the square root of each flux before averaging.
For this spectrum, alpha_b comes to 1.45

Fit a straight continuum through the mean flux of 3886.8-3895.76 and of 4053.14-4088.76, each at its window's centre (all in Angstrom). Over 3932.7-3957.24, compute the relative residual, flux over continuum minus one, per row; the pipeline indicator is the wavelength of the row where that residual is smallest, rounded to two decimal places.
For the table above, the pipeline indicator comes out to 3934.07 Angstrom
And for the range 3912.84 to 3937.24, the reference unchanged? 3923.22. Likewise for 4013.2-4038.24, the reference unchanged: 4016.45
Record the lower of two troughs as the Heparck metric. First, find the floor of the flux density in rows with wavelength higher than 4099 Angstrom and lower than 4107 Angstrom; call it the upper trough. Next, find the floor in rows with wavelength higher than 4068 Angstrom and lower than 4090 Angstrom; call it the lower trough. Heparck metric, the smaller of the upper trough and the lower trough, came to 1.76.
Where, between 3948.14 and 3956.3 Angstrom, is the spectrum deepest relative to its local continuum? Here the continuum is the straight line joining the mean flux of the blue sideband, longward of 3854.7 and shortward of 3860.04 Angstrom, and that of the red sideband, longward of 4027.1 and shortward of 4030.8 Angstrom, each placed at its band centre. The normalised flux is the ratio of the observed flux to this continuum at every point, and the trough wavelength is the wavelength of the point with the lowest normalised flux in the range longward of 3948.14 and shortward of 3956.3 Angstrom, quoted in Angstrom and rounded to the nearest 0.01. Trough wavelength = 3950.41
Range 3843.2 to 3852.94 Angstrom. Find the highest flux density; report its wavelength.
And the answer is 3851.61 Angstrom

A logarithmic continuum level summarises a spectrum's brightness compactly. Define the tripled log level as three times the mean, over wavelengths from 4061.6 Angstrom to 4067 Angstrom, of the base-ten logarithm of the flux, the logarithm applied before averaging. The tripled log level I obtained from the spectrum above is 0.93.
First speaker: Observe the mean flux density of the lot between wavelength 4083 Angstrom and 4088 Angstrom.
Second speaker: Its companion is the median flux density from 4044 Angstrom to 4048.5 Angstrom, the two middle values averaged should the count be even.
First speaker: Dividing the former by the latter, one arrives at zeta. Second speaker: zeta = 1.10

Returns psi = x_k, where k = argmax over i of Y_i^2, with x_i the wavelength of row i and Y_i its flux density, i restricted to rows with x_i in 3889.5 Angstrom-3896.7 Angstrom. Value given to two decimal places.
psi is 3889.93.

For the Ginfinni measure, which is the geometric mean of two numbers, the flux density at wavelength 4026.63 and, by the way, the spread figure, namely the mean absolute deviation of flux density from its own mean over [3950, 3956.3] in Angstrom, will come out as 0.28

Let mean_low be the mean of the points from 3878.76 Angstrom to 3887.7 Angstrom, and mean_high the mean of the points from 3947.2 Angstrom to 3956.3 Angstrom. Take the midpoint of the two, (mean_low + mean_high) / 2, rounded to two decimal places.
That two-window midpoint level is 2.31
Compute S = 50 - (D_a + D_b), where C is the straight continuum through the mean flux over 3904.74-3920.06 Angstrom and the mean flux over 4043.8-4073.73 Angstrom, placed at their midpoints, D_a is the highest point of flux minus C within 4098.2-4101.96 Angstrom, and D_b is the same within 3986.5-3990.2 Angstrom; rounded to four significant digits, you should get 49.69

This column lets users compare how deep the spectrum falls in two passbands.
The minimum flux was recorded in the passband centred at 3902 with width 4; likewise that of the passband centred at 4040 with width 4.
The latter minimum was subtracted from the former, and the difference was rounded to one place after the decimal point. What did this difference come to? 0.4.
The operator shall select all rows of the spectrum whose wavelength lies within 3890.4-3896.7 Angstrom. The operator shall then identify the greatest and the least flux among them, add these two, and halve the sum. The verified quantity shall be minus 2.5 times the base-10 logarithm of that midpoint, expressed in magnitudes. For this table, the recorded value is -1.0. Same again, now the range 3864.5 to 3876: -1.2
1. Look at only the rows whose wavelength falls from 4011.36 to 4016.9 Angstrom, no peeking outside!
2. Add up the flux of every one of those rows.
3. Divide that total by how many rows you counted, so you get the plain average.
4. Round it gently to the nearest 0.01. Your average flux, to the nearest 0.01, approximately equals 1.92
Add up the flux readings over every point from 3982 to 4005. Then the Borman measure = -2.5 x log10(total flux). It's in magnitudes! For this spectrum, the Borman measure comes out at -4.23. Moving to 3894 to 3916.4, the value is -4.38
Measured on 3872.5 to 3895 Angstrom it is -4.50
